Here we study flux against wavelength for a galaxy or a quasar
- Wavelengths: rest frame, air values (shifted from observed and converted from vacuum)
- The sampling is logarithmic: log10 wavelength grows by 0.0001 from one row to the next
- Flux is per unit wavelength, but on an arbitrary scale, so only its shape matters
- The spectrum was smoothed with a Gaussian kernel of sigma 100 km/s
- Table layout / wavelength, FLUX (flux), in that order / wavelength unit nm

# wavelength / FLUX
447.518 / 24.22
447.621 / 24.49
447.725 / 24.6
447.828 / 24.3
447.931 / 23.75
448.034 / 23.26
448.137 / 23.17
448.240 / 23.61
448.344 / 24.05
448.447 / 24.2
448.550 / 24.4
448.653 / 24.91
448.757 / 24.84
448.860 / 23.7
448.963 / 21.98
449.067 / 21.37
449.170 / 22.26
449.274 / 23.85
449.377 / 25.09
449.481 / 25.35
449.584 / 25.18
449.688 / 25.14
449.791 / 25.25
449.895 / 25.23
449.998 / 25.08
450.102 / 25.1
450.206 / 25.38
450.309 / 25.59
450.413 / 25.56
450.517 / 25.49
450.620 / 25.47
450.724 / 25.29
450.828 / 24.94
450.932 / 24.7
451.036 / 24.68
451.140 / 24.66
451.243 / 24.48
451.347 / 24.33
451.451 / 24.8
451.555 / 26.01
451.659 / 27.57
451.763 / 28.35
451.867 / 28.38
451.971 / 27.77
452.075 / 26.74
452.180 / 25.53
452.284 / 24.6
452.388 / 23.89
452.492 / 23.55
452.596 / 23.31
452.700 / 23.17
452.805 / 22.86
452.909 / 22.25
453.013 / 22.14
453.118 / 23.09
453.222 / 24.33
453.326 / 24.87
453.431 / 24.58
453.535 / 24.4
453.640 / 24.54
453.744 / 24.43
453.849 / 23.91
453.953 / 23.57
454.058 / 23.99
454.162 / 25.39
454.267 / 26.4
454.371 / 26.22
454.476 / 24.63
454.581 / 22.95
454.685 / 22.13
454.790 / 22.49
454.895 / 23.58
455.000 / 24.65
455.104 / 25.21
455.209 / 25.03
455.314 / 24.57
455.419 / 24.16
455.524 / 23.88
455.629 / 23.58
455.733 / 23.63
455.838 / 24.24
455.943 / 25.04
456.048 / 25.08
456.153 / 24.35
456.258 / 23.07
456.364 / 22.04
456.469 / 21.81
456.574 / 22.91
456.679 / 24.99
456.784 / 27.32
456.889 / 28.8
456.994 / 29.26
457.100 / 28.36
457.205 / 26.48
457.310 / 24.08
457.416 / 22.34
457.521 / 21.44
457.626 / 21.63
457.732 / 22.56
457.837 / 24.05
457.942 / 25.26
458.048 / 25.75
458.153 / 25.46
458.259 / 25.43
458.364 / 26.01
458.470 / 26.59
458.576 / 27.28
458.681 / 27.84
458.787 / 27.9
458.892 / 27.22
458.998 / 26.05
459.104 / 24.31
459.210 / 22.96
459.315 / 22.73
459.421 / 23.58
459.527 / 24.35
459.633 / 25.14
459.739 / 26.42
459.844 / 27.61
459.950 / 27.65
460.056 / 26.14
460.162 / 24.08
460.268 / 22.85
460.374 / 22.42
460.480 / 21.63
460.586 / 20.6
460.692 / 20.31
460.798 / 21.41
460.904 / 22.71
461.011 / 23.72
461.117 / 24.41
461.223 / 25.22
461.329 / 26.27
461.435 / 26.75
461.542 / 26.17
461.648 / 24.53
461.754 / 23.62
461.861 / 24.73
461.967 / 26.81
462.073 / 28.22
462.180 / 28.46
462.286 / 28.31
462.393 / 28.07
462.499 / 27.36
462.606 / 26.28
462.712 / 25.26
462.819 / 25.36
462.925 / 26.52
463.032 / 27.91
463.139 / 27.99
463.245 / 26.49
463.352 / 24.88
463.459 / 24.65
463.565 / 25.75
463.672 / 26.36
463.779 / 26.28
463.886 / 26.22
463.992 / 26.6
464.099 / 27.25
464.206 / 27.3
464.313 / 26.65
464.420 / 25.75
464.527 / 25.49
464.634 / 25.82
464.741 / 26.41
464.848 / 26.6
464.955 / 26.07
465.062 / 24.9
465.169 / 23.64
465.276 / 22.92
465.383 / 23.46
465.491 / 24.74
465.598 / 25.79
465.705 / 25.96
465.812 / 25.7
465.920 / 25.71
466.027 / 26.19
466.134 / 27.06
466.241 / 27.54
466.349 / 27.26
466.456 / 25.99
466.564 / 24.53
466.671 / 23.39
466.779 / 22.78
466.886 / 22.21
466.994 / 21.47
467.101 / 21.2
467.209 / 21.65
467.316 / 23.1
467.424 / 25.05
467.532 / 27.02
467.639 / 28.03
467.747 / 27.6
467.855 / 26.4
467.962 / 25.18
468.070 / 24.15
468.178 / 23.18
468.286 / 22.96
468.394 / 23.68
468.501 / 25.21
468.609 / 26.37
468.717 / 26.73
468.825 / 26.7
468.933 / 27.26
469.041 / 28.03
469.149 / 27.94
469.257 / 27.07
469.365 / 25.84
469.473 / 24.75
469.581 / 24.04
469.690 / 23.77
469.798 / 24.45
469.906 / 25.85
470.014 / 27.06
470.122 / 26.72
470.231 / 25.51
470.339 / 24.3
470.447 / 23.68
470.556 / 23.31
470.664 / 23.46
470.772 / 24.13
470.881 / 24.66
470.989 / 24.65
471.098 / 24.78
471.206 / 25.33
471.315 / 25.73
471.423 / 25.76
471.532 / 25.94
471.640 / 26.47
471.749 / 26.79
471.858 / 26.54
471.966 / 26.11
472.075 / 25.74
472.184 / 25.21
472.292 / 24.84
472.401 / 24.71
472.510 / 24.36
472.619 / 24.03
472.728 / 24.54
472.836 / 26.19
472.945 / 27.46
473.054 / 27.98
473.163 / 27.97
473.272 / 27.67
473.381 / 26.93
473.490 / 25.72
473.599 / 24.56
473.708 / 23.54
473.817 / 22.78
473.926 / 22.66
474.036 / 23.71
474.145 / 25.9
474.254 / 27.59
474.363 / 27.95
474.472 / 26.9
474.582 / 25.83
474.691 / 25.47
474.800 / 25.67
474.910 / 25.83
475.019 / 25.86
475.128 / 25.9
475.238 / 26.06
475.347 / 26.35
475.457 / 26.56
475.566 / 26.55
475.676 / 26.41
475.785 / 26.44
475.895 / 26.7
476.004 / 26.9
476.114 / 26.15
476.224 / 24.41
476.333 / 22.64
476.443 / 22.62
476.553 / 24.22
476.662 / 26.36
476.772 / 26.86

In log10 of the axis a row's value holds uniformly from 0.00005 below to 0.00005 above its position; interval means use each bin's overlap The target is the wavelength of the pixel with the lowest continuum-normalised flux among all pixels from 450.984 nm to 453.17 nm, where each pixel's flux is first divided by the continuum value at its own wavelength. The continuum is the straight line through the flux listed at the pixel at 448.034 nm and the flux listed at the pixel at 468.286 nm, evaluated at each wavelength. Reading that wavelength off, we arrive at 453.013 nm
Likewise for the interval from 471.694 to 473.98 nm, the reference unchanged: 473.926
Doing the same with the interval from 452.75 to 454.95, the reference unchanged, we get 453.013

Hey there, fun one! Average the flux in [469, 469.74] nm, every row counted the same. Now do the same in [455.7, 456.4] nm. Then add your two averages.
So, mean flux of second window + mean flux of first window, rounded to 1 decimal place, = 49.8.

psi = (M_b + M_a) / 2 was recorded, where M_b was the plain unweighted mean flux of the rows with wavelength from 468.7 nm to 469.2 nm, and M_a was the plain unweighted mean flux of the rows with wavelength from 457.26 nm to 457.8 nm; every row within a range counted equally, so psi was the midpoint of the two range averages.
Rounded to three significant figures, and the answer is 24.9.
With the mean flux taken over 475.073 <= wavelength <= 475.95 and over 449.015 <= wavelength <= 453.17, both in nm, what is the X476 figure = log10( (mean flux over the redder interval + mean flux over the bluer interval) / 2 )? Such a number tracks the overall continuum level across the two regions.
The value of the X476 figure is 1.41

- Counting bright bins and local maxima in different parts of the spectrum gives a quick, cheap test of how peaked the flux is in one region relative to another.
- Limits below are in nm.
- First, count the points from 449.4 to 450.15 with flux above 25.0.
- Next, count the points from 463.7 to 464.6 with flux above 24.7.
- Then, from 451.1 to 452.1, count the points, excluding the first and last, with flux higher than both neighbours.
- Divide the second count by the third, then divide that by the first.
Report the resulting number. 1.1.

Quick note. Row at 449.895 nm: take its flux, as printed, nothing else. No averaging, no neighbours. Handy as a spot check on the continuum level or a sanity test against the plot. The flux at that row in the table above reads 25.23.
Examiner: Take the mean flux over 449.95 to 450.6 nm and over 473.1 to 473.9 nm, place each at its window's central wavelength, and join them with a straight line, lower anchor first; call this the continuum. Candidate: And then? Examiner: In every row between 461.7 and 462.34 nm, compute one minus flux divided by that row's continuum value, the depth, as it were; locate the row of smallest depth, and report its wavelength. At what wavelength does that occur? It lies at 462.180 nm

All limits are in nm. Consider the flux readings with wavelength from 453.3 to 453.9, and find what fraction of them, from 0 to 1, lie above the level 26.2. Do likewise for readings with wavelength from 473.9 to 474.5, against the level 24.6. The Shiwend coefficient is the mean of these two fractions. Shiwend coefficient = 0.33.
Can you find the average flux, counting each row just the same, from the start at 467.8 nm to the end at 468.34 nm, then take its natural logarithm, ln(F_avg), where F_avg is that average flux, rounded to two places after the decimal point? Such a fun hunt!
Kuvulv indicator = 3.19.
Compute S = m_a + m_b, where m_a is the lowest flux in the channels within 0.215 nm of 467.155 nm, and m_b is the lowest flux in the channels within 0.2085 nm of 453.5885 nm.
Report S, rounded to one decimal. 45.6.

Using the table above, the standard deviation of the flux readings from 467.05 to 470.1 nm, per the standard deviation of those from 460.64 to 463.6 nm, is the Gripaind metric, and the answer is 0.94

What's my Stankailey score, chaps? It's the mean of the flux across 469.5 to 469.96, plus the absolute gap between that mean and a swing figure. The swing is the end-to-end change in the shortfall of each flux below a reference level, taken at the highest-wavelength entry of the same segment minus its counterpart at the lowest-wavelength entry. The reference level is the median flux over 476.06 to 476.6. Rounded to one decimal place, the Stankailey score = 50.9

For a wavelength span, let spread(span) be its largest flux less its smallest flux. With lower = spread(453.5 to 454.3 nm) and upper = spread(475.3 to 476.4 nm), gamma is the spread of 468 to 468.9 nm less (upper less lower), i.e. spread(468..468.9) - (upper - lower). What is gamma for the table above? 2.3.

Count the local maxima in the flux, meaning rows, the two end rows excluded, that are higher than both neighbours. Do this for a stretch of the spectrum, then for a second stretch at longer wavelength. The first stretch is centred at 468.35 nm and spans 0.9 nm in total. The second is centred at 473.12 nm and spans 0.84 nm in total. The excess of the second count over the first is 1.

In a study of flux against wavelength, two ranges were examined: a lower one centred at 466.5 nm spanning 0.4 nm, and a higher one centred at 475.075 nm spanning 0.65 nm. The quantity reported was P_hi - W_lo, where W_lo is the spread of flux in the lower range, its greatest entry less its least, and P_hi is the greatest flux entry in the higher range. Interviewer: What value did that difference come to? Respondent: 22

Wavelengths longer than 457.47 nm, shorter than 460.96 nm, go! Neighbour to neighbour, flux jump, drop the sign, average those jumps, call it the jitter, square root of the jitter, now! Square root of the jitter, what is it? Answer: 0.92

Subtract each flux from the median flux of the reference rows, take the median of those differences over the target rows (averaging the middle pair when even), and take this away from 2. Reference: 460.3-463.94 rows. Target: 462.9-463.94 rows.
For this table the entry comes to 2.4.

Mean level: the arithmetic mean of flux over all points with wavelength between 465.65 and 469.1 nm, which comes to 25.2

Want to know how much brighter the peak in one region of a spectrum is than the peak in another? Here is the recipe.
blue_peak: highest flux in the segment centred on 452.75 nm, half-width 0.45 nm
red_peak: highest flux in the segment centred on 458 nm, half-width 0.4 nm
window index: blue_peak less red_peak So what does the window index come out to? -2.1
